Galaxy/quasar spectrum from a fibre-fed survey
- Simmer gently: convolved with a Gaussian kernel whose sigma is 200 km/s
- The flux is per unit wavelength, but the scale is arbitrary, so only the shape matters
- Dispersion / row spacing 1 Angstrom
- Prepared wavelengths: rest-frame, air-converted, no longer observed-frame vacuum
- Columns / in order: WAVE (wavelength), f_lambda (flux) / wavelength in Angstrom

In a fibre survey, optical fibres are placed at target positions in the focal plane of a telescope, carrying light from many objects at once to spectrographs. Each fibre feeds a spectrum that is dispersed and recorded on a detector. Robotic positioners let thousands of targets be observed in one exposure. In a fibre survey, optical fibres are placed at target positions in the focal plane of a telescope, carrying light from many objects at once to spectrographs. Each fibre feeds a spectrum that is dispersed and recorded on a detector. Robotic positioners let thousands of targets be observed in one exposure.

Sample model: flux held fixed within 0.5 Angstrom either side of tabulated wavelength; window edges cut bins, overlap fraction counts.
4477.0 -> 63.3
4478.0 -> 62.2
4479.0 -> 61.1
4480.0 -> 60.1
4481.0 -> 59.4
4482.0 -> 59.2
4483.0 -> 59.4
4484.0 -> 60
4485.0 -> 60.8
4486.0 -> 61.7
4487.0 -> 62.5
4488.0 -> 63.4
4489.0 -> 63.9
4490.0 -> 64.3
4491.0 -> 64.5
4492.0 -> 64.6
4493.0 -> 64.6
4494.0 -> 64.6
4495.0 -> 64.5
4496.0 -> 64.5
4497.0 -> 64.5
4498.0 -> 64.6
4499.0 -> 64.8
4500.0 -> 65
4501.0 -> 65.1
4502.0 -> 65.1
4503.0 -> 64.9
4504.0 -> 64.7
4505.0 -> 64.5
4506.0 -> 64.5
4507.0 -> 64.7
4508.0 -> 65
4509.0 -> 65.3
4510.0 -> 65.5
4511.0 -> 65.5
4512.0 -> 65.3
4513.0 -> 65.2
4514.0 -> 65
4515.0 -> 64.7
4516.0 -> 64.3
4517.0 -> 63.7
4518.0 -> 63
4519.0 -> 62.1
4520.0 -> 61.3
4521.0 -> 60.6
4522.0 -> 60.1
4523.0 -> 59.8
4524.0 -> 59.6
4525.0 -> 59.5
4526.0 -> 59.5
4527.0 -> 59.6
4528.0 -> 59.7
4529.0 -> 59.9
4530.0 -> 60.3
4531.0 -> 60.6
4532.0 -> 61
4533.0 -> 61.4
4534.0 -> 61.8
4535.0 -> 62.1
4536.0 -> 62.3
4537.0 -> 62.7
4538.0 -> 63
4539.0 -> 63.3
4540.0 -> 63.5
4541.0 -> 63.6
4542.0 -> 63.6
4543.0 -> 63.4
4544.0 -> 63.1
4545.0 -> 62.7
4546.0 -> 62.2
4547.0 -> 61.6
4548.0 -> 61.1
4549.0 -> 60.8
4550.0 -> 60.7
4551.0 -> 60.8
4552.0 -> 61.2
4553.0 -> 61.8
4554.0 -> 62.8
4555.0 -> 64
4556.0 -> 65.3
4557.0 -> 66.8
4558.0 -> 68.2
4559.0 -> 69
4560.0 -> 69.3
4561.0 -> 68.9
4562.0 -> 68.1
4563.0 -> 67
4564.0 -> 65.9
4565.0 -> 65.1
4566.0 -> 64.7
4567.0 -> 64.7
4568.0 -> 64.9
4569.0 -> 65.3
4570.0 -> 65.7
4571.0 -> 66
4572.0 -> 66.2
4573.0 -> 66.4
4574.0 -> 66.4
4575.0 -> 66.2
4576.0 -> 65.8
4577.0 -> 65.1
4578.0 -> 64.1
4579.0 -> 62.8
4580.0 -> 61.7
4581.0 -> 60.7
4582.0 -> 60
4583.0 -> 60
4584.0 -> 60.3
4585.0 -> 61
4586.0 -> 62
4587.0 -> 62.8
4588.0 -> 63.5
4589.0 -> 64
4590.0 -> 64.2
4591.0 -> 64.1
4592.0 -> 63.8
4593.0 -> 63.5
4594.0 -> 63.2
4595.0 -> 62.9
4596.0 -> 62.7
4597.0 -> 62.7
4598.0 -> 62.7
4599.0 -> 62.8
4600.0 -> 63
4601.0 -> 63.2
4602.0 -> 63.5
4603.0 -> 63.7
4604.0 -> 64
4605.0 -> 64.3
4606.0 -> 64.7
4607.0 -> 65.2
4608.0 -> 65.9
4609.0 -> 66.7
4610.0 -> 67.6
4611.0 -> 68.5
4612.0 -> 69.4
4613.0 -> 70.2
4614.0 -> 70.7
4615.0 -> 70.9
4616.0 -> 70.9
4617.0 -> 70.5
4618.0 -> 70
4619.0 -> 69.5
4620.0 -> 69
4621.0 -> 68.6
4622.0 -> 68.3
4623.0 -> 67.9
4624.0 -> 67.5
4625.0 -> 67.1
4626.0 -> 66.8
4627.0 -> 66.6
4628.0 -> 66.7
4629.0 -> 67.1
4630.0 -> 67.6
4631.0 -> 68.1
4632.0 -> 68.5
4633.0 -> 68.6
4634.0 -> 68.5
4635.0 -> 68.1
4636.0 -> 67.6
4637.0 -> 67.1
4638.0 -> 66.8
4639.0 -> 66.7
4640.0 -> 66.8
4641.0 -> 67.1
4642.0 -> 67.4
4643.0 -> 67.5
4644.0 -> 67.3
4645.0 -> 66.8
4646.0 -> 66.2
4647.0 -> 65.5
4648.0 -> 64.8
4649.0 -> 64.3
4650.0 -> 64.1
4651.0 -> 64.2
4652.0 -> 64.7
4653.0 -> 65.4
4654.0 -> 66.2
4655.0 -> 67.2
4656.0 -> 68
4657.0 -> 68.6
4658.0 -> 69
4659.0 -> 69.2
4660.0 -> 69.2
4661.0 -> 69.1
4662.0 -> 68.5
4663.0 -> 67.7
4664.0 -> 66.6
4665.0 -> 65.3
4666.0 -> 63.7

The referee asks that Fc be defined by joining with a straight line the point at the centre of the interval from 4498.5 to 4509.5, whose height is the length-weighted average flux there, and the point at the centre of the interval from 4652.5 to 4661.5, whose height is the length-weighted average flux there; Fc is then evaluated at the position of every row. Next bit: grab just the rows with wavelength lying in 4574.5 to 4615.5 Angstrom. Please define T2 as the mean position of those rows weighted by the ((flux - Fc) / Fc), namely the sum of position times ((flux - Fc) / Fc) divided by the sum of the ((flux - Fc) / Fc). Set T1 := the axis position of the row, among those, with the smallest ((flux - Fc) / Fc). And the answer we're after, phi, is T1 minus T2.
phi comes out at -4.7 Angstrom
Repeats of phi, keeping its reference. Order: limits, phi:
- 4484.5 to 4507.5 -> -3.0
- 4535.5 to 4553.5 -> 4.2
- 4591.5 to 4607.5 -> -1.0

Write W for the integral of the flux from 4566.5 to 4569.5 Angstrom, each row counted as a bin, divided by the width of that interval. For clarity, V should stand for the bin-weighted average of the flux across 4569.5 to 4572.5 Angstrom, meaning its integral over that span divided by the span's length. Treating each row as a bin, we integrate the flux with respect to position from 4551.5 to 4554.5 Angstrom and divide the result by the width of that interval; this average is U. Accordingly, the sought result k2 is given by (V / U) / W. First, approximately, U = 62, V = 66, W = 65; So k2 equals 0.0164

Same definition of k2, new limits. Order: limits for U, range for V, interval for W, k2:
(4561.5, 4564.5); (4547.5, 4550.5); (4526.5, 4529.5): 0.0152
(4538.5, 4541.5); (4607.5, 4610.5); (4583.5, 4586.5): 0.0172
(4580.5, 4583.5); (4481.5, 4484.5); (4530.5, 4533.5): 0.0162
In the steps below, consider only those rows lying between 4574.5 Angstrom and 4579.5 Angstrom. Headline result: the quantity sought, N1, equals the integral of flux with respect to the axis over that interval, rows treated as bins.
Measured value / 324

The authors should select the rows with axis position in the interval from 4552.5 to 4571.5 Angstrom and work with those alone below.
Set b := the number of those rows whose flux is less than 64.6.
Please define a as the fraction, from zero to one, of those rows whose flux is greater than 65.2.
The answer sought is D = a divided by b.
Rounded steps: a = 0.63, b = 3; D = 0.211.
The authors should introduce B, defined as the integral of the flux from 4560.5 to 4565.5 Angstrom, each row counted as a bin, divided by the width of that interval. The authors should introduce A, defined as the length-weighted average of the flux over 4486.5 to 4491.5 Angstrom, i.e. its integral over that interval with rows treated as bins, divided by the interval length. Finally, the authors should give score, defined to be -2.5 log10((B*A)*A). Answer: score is -13.6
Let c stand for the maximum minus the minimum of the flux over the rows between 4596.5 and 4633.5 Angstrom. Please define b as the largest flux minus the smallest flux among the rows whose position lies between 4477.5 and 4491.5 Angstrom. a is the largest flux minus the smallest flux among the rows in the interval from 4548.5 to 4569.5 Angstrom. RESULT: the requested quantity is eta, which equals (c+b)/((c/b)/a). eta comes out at 75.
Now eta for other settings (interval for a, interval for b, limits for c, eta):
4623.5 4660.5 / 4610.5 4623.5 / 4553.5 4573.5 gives 22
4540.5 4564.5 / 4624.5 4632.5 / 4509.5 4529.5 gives 22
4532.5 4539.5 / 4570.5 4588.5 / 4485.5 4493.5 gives 39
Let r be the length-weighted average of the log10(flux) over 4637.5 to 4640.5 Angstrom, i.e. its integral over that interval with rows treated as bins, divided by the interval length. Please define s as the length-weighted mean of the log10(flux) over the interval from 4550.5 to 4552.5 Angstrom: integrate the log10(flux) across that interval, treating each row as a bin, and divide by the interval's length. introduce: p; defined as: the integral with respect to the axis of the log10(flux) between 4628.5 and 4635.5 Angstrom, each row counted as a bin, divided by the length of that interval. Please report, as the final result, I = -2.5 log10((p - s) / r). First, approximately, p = 1.83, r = 1.82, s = 1.79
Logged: 4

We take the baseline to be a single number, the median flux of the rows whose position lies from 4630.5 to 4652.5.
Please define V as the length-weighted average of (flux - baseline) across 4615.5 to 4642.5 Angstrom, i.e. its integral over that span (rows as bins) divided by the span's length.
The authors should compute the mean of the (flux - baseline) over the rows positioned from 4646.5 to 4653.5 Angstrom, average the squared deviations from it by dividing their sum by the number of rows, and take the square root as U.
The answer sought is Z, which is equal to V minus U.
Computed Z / 1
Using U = 0.5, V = 1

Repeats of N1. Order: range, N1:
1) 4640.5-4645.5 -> 336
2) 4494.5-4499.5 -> 323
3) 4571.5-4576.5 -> 331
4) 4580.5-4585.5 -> 302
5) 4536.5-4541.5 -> 316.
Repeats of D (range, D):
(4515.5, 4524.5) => 0.000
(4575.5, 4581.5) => 0.042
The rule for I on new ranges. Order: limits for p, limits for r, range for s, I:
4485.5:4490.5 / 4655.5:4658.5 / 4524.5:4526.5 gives 5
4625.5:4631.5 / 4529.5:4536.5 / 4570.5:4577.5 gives 6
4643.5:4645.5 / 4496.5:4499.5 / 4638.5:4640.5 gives 7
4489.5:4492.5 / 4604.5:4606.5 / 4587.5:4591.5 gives 7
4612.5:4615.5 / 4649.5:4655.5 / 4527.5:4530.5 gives 4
